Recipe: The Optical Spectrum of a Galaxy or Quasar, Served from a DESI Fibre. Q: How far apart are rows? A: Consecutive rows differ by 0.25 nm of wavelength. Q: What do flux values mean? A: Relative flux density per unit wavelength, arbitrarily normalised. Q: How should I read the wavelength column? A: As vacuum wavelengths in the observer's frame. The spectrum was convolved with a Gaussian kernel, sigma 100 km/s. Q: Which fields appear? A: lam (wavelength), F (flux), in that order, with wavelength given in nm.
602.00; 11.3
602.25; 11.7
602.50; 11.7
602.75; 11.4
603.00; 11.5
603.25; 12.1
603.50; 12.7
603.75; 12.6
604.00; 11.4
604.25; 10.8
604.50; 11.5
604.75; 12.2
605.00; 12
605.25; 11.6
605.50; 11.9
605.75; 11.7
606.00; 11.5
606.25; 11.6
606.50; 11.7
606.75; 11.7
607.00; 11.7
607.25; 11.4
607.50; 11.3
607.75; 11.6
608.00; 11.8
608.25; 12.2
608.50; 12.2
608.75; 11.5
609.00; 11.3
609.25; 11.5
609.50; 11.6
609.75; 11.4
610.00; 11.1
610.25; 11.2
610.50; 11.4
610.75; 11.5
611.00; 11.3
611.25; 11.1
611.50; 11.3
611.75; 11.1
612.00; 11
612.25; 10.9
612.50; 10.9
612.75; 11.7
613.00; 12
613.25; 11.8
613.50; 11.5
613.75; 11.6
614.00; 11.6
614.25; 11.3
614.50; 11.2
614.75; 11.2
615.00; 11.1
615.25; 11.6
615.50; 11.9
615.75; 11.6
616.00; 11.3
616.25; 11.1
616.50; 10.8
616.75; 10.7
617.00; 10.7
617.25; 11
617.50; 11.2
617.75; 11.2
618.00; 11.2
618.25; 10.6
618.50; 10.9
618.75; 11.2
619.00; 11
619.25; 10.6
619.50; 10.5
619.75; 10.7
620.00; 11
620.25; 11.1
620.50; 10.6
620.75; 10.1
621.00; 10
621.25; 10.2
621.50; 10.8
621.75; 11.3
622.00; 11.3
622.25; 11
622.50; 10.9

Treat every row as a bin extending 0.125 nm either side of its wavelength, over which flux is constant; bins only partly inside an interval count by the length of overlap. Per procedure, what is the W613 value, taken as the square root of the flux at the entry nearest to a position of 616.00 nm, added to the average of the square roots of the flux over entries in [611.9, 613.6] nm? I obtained 6.74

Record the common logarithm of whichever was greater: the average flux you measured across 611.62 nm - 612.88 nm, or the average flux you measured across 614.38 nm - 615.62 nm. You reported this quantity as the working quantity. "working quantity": 1.06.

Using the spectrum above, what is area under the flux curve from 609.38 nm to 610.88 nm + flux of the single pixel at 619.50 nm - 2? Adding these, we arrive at 25.5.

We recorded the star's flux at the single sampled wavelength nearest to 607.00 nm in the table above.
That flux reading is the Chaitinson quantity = 11.7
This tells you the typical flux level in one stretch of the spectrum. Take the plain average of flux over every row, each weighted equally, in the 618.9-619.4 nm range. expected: 10.8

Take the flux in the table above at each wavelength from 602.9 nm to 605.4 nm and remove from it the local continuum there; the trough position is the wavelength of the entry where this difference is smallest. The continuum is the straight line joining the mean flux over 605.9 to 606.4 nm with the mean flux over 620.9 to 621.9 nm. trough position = 604.25 nm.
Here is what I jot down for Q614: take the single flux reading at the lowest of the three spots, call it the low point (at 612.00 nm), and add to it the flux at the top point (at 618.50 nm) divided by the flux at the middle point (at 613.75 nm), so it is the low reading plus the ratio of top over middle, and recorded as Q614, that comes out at 11.94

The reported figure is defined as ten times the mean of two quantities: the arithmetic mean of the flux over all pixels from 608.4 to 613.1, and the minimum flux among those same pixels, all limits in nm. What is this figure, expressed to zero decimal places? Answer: 111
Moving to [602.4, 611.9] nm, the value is 112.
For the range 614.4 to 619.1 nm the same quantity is 109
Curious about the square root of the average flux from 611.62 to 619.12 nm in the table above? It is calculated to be 3.35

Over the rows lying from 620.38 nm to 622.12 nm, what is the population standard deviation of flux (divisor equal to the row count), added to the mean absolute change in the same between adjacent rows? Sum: 0.82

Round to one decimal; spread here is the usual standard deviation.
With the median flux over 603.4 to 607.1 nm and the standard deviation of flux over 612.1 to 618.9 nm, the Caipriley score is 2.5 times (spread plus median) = 30.2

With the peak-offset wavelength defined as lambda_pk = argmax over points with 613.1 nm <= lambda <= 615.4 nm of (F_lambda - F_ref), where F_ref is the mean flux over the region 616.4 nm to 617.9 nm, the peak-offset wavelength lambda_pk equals 613.25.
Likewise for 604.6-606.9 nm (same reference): 604.75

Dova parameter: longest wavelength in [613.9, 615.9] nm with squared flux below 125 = 615.00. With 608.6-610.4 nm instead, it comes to 610.00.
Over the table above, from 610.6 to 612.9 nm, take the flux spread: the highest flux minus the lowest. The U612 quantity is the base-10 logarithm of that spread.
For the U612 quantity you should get -0.10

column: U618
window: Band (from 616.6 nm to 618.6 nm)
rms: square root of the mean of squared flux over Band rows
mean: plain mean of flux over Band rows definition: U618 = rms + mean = 21.9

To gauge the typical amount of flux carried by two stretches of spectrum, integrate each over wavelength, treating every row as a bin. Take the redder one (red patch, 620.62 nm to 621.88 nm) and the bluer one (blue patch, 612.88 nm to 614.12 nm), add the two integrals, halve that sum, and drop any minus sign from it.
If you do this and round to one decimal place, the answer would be 13.9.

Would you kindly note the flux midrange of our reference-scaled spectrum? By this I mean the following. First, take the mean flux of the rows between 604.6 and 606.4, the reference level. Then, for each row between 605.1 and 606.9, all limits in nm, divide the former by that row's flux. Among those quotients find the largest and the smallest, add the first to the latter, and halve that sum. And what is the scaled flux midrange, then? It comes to 1.01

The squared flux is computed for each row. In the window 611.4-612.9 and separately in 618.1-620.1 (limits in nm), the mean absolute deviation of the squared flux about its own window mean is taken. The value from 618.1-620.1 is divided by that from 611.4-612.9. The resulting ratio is 0.87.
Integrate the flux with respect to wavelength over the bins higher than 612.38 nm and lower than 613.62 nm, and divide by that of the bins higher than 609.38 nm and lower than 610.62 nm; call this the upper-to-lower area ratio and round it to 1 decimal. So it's 1.0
